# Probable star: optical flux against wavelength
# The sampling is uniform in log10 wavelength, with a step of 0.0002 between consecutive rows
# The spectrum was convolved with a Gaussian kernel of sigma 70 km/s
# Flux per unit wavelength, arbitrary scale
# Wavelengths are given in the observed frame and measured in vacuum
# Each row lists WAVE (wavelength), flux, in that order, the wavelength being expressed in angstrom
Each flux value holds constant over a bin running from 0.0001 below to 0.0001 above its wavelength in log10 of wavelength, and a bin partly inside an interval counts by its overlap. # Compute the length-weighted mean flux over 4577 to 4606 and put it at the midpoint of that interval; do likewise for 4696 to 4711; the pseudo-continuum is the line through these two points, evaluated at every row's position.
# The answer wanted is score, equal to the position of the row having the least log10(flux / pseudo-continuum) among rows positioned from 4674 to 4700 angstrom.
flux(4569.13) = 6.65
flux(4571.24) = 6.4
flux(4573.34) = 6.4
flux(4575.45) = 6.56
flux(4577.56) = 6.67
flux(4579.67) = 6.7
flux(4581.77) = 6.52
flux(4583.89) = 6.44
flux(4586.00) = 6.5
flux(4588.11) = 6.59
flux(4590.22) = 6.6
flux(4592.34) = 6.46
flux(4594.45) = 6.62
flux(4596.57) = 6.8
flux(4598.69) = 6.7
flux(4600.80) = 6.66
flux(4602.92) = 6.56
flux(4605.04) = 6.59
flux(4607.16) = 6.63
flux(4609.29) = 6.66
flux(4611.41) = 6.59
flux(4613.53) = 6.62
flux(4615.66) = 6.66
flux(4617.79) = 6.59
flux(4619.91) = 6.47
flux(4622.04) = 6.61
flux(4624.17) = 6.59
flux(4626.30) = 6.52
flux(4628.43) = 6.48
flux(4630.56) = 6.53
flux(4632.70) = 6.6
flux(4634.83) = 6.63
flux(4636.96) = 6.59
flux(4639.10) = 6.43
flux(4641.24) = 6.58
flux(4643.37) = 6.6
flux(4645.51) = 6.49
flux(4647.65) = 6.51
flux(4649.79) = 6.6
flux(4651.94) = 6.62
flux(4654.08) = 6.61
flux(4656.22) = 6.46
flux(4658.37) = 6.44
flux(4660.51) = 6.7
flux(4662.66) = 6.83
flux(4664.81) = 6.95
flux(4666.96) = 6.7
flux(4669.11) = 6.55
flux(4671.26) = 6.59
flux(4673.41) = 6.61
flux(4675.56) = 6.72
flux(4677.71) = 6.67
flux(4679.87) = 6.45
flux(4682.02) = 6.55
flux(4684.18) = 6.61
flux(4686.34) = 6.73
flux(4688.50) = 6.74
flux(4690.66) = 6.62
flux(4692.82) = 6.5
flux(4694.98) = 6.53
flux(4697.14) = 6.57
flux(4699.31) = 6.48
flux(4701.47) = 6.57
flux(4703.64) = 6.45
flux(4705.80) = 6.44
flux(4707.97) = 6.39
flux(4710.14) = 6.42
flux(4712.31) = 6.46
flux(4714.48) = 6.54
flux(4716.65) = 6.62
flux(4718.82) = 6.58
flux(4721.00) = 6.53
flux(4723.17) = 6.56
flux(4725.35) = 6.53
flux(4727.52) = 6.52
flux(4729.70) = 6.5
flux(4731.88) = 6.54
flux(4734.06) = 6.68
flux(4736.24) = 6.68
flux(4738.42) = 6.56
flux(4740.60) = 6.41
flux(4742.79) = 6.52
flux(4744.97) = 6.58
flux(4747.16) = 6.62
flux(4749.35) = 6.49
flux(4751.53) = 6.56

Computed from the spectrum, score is 4679.87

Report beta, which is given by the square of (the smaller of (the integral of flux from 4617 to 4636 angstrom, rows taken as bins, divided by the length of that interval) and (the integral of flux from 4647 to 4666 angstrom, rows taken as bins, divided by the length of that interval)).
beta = 43.0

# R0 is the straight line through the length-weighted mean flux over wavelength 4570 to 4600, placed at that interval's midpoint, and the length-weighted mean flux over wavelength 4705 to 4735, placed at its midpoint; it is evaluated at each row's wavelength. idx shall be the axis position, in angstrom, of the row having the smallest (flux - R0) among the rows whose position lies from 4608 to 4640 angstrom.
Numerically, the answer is 4639.10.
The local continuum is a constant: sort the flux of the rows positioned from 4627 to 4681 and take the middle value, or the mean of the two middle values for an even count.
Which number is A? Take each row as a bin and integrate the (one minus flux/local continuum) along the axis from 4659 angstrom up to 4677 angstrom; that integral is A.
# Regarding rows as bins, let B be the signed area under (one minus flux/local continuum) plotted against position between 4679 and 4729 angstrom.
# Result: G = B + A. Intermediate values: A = -0.27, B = 0.46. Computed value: 0.2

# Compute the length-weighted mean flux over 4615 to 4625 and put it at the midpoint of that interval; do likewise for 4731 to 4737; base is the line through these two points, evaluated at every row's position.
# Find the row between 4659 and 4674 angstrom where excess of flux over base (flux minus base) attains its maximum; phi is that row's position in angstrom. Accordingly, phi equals 4664.81 angstrom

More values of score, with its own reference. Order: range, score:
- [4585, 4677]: 4592.34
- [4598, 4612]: 4602.92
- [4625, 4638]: 4628.43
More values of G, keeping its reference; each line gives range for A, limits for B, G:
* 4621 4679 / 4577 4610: 0.0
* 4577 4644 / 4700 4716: 0.4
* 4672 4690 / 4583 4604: -0.1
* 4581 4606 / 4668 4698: 0.0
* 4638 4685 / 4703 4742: 0.4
